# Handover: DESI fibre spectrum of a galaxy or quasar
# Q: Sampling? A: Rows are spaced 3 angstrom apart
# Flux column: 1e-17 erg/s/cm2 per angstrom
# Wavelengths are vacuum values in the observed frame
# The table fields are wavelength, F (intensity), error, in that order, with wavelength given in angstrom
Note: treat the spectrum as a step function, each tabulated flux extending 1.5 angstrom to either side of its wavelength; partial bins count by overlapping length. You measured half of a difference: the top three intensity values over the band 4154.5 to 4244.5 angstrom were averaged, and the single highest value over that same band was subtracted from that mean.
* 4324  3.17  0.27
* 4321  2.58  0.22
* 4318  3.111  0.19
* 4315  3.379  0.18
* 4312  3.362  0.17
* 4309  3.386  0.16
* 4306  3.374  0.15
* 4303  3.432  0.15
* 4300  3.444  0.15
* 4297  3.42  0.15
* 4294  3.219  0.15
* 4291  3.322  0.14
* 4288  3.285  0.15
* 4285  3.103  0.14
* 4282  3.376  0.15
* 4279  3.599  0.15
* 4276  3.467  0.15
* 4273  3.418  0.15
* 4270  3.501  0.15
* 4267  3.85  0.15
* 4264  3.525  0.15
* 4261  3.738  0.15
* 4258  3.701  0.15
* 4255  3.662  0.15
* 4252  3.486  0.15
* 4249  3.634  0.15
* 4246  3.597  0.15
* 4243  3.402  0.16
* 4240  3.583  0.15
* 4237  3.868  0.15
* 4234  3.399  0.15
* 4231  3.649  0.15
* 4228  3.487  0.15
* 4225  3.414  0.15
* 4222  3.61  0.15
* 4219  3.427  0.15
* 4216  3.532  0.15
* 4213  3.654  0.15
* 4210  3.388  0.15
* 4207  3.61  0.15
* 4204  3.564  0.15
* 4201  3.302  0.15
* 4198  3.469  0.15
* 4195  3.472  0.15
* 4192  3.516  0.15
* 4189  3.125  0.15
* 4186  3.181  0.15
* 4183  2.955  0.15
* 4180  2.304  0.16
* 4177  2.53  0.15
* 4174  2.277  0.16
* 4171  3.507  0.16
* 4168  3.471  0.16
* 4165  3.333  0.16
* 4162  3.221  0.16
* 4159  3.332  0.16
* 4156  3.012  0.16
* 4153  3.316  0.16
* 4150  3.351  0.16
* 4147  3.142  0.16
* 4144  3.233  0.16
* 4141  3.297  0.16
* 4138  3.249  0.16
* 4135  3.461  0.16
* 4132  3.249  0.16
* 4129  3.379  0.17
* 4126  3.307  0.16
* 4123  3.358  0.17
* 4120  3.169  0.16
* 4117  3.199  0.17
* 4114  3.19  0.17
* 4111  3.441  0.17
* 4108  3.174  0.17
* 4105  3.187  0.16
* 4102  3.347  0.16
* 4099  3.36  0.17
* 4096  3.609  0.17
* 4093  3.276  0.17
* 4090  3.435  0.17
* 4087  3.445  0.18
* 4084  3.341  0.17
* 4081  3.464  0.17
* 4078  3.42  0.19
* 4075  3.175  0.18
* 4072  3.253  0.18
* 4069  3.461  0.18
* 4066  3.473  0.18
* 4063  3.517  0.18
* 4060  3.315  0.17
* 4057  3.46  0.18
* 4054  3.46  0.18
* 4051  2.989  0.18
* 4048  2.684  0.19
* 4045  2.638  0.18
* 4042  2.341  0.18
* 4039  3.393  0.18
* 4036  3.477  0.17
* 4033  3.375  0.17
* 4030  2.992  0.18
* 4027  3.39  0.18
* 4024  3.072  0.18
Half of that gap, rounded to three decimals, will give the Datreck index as -0.072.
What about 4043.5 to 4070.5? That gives -0.017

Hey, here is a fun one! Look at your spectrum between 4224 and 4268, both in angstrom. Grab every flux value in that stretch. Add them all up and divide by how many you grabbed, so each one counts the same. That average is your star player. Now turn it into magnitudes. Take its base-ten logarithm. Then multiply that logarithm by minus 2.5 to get -1.39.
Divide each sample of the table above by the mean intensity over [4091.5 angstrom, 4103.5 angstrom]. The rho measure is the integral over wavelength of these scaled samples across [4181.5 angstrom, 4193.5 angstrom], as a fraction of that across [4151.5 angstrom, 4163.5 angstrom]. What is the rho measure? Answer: 0.99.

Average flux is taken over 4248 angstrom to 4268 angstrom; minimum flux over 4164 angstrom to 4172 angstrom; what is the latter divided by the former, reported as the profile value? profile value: 0.91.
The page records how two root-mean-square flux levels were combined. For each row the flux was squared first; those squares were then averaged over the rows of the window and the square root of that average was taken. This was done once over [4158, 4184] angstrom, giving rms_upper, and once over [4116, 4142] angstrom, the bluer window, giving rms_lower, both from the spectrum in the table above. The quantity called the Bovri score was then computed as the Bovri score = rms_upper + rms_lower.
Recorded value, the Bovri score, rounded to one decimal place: 6.3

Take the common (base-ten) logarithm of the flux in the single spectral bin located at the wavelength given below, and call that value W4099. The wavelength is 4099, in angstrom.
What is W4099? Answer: 0.526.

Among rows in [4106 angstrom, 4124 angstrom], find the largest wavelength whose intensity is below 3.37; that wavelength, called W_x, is 4123 angstrom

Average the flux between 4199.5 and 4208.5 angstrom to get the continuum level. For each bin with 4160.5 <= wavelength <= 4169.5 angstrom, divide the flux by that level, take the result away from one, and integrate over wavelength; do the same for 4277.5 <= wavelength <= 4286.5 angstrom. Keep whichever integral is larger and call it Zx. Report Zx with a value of 0.39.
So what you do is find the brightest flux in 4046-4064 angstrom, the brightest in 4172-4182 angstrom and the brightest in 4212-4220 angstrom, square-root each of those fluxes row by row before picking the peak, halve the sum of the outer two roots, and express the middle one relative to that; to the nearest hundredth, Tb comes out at 0.84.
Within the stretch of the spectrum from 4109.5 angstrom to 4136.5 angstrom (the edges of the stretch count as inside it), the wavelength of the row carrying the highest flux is 4135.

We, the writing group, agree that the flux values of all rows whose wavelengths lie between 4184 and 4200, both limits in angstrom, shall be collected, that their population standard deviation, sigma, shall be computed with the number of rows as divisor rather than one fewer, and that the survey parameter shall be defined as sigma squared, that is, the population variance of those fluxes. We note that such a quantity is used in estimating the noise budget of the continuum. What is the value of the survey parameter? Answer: 0.027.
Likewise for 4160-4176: 0.206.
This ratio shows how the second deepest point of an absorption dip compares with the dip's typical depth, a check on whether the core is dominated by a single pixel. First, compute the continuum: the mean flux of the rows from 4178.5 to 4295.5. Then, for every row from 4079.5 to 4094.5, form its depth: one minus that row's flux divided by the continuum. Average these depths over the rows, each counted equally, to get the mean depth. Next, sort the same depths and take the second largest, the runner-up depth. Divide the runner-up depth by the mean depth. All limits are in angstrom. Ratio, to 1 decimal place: 2.0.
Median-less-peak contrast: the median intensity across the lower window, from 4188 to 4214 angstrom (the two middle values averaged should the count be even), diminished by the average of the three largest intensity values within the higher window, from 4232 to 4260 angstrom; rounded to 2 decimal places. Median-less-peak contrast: -0.27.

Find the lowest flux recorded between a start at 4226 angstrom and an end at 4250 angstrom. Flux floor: 3.399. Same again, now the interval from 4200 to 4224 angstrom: 3.302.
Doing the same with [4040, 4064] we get 2.341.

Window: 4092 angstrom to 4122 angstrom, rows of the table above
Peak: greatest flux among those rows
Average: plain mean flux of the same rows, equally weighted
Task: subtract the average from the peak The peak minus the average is 0.31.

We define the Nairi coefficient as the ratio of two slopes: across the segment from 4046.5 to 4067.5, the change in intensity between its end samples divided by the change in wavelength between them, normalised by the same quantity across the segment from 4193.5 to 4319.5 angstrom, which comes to -14.9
